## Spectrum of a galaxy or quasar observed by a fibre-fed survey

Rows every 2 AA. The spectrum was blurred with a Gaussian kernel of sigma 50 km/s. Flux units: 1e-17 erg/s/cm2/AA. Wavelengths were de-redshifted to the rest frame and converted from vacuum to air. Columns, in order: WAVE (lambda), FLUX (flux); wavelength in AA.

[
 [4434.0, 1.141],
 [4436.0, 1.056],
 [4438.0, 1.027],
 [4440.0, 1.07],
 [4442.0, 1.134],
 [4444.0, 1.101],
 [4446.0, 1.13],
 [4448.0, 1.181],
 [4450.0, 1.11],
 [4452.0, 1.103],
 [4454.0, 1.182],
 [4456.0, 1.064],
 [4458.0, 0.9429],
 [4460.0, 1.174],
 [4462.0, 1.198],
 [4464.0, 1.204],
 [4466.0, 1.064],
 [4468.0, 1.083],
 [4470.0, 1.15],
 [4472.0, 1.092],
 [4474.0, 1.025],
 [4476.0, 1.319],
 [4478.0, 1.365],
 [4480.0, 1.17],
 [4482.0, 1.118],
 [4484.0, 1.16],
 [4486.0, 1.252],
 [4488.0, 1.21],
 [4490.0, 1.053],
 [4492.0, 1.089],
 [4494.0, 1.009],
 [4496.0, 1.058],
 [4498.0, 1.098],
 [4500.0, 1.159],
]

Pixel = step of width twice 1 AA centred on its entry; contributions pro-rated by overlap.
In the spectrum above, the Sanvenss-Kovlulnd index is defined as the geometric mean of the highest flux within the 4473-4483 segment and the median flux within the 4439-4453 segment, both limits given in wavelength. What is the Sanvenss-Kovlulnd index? 1.23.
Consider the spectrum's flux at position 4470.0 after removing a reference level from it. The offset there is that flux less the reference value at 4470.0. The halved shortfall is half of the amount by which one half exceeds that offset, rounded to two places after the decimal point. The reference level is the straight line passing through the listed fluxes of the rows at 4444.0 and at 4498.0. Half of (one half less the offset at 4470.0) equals 0.22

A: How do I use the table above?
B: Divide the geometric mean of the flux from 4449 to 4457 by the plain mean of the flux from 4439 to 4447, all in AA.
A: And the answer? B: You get 1.00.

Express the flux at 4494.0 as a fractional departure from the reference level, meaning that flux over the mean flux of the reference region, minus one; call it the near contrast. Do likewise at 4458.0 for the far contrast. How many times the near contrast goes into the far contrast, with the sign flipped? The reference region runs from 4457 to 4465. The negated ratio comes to -1.5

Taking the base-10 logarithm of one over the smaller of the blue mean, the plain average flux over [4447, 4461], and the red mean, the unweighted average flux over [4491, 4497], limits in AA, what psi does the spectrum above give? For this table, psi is -0.022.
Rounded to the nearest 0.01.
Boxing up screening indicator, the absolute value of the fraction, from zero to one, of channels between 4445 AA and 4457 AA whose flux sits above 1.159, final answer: 0.33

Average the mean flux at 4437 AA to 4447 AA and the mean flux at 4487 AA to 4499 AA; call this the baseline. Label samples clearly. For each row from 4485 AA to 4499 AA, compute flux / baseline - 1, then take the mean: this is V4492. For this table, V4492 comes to 0.019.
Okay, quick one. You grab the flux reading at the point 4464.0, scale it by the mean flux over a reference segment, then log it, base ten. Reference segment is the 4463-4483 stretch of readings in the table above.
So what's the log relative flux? 0.017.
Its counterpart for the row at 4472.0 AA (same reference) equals -0.026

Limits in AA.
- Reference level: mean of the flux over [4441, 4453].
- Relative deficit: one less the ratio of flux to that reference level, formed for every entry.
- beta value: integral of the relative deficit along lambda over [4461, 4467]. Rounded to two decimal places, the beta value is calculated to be -0.15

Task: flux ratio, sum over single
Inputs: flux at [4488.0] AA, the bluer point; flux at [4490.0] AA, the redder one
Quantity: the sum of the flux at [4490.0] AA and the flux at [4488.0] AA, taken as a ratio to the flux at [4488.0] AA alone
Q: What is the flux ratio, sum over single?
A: 1.87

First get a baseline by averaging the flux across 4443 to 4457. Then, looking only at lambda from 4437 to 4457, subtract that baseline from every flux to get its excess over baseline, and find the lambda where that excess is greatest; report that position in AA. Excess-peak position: 4454.0 AA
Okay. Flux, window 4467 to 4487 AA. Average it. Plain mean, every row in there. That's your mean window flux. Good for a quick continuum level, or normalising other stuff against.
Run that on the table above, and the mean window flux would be 1.17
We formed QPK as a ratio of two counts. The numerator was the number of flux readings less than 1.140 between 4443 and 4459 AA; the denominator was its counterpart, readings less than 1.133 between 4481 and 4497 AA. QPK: 1.2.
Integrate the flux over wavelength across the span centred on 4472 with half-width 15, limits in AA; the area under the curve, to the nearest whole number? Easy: 35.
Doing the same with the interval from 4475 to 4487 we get 15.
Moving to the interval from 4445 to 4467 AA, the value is 25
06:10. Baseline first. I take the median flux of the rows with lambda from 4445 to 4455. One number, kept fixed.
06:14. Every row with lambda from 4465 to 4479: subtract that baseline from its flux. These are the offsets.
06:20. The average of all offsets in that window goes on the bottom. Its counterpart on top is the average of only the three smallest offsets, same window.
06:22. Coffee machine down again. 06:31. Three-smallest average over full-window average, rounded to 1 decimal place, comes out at -2.7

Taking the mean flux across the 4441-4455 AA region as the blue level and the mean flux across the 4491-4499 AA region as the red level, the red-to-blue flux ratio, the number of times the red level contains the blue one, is 0.94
